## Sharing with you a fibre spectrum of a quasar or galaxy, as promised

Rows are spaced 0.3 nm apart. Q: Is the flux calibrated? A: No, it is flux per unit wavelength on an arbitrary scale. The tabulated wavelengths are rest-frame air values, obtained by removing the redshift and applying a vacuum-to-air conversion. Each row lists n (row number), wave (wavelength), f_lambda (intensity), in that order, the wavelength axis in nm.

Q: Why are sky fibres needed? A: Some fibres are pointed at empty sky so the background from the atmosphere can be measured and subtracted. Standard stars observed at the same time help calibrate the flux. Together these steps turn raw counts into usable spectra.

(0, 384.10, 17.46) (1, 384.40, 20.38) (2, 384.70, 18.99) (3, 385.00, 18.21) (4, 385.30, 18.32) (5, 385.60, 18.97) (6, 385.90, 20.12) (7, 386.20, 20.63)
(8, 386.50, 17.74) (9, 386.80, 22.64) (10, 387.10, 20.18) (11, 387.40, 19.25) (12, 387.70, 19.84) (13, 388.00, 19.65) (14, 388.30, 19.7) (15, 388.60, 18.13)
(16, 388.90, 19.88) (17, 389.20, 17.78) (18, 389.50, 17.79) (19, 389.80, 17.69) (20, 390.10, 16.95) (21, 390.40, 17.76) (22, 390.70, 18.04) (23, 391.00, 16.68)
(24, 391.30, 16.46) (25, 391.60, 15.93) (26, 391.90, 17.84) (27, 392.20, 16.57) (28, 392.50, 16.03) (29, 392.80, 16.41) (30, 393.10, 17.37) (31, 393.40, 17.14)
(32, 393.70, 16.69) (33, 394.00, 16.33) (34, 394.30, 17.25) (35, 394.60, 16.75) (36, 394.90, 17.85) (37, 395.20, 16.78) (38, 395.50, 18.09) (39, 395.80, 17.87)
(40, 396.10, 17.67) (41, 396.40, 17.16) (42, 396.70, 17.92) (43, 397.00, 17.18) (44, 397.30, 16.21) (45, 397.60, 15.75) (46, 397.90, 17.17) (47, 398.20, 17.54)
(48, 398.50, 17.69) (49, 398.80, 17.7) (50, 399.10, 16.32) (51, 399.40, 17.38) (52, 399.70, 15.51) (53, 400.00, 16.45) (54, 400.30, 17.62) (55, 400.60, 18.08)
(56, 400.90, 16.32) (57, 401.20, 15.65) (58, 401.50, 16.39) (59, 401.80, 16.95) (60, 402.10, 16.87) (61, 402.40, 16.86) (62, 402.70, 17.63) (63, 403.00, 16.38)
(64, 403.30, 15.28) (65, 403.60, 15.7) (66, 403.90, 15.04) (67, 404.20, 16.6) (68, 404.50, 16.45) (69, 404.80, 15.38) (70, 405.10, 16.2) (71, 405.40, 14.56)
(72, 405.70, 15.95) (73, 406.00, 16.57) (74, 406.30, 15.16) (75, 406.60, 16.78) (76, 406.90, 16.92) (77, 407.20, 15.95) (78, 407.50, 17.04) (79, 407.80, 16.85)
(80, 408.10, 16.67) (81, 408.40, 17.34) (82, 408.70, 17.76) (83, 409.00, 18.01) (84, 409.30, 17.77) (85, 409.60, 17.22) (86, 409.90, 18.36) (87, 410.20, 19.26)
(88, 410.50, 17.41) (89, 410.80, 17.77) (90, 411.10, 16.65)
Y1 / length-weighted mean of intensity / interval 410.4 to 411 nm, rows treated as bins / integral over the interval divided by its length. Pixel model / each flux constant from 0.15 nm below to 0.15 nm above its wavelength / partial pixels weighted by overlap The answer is 17.5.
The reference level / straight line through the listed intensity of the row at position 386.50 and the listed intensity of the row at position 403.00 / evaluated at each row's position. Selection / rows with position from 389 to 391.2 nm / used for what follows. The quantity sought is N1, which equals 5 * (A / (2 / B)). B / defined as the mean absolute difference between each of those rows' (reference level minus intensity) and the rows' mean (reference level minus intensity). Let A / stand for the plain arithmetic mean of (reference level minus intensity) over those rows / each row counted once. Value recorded -0.08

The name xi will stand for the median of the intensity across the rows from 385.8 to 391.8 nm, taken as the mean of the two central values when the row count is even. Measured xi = 18.1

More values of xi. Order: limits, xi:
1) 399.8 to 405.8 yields 16.4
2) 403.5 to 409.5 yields 16.6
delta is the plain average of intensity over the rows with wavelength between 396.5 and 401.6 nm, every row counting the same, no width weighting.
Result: 16.9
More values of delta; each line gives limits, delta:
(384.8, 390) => 19.2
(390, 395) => 16.9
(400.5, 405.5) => 16.3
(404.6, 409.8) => 16.6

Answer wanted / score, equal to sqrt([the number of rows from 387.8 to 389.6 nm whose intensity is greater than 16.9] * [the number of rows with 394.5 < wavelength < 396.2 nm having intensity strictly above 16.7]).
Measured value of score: 6.0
